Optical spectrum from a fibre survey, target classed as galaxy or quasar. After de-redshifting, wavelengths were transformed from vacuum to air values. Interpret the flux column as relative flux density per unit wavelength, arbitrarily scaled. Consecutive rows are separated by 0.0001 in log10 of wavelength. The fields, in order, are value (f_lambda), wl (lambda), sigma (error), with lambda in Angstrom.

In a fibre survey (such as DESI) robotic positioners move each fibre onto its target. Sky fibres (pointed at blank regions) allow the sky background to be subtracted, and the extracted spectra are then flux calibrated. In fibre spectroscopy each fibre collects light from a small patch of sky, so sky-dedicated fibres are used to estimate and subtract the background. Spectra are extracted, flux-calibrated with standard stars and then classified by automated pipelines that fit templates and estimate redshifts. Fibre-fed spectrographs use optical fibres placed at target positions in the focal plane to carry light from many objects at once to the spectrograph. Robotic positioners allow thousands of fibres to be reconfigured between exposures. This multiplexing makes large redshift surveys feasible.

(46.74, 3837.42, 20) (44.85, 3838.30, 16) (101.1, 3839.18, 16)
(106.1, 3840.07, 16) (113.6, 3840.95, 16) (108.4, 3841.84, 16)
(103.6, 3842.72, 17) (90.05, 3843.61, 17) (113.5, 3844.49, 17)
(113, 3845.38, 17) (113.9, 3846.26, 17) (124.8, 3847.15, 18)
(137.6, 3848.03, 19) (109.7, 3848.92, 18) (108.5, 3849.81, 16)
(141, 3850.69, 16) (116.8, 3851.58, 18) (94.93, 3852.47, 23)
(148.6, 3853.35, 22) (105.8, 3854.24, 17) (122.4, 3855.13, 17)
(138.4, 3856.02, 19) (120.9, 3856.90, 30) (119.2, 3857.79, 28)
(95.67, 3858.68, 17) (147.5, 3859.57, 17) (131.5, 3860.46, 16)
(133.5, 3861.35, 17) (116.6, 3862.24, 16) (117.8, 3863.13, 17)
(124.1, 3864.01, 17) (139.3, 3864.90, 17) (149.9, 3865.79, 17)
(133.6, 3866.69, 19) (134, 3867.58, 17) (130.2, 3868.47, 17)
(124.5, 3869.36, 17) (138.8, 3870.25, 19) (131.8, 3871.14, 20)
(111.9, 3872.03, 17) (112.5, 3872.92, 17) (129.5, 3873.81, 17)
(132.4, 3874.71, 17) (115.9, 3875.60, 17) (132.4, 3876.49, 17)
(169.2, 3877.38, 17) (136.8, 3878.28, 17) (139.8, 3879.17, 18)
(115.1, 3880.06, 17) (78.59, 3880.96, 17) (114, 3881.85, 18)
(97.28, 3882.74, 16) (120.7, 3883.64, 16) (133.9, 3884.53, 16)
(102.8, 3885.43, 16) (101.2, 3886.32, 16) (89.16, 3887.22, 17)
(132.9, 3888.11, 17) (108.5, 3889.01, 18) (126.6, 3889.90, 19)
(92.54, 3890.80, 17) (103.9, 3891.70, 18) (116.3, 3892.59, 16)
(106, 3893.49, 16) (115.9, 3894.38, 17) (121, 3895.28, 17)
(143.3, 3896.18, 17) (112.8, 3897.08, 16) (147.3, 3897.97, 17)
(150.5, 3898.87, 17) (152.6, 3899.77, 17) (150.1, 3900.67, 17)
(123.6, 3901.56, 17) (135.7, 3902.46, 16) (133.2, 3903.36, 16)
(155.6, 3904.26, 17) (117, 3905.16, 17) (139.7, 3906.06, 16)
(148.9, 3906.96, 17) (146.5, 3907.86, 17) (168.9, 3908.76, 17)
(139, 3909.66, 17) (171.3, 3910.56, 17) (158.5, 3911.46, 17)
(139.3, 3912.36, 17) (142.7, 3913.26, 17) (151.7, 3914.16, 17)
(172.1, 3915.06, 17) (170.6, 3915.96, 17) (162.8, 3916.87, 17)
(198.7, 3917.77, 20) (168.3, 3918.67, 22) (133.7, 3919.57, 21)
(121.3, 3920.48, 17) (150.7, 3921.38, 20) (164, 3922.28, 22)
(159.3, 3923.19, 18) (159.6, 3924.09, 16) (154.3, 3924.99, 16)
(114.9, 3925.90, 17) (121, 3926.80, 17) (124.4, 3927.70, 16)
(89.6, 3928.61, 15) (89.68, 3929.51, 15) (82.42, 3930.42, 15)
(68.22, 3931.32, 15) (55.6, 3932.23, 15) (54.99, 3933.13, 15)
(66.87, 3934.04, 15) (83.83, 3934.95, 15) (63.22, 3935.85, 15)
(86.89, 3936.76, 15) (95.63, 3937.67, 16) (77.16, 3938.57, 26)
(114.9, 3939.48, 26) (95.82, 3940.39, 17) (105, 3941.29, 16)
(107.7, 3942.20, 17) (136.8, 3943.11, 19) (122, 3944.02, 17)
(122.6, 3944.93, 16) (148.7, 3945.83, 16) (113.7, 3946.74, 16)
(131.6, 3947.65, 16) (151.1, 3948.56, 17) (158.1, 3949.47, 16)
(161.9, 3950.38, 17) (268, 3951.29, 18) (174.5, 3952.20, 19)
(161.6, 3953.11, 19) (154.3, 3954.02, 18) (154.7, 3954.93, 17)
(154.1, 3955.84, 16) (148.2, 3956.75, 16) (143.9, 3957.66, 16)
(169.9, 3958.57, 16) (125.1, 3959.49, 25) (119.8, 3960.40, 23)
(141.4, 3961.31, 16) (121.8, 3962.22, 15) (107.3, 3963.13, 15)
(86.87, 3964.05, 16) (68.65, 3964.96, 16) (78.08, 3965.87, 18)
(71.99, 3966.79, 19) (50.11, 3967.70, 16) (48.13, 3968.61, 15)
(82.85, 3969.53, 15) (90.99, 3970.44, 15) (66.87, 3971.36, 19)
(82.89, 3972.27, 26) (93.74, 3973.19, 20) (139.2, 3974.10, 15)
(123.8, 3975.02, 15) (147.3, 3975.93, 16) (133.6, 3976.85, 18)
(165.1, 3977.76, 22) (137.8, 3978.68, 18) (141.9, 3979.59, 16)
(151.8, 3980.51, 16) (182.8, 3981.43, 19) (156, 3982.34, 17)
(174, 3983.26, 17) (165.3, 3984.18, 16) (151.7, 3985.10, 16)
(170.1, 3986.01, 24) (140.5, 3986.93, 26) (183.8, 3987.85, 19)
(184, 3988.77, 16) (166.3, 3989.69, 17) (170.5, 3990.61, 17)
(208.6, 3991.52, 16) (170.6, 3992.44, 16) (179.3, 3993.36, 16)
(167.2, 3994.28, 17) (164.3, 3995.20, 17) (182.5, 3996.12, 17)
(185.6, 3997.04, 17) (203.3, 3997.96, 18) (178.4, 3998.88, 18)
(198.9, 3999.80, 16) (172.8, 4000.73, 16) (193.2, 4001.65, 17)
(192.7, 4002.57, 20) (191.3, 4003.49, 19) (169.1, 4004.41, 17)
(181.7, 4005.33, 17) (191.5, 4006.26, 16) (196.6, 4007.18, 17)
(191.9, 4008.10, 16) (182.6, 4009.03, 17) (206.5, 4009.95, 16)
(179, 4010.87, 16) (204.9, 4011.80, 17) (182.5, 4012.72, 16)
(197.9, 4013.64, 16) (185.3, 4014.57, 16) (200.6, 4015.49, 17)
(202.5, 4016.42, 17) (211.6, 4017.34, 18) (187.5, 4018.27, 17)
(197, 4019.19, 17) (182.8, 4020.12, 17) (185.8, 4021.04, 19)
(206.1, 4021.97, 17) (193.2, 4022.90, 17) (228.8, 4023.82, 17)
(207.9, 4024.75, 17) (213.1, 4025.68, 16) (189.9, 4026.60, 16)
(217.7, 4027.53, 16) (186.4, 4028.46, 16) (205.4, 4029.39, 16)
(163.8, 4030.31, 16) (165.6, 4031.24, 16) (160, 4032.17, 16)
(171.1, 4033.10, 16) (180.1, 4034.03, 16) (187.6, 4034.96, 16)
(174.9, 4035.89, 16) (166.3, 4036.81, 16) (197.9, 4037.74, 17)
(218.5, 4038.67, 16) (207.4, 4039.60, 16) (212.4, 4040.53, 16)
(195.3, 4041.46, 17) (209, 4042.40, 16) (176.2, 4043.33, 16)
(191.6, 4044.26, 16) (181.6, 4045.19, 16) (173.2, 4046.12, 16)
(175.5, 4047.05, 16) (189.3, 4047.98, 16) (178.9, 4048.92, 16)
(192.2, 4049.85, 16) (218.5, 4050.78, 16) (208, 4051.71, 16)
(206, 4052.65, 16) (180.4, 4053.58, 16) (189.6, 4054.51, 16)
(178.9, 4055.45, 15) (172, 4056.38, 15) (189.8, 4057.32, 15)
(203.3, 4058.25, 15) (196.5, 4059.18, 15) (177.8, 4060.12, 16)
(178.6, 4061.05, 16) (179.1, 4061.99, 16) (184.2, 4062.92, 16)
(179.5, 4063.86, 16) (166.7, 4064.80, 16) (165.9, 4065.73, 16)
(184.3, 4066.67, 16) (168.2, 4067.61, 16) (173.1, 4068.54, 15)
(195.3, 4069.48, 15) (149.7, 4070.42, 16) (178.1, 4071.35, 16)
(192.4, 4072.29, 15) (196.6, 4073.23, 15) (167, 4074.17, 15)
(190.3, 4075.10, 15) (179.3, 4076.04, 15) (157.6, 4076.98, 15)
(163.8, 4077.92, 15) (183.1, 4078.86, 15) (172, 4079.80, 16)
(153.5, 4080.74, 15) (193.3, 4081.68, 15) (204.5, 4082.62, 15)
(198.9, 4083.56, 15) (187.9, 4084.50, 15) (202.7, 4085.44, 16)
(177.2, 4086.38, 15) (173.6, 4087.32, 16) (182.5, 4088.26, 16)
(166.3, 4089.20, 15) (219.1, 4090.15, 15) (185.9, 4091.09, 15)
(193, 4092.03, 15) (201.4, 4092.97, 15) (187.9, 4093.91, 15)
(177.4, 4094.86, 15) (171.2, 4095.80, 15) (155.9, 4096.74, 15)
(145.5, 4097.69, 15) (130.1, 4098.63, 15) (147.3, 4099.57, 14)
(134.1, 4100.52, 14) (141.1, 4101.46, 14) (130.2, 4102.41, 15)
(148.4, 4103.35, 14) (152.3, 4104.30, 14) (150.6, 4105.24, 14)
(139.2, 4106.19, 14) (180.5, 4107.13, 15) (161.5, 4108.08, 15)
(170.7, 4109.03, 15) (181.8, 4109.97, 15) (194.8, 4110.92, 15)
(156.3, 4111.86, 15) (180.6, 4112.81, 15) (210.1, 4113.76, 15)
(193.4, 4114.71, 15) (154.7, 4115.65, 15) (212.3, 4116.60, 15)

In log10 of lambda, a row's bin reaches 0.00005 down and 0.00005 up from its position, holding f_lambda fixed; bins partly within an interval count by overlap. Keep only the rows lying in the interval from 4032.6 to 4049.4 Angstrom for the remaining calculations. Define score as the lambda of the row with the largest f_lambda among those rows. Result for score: 4038.67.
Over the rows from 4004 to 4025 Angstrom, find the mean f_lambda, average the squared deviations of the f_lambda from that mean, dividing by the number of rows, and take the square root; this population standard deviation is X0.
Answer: 12.9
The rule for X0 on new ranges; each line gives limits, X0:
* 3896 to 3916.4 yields 15.7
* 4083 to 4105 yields 25.0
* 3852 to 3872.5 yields 14.8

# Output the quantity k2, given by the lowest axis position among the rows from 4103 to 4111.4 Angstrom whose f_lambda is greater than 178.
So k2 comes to 4107.13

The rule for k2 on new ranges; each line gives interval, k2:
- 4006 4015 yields 4006.26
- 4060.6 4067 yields 4061.05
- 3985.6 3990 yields 3987.85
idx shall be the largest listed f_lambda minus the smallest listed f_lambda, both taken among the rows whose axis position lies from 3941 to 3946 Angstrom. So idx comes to 44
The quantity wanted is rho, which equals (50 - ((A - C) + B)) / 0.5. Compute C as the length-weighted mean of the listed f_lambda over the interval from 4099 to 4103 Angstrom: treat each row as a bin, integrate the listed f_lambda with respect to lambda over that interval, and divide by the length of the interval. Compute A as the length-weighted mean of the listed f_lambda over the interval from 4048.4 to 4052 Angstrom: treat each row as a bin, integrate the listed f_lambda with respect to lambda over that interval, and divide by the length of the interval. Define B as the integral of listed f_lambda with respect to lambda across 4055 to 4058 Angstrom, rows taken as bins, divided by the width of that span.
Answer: -385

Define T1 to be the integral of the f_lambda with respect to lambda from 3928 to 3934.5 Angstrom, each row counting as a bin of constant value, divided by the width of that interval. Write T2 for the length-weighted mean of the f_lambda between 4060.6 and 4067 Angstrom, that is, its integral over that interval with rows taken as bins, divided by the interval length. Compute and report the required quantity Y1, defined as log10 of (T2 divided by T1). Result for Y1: 0.38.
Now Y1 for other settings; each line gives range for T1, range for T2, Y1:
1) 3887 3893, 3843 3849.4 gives 0.01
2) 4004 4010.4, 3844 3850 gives -0.21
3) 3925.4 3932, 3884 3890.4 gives 0.07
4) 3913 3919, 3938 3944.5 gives -0.19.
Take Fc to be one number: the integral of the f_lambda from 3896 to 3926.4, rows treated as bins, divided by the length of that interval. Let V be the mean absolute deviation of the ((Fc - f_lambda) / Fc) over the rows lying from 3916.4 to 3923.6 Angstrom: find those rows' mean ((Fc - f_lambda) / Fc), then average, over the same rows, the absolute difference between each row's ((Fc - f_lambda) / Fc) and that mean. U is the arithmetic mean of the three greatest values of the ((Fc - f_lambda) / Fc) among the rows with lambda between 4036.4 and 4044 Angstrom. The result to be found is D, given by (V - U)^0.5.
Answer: 0.562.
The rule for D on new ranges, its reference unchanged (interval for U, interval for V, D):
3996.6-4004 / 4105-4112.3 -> 0.551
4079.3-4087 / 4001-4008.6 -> 0.412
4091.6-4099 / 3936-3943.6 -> 0.241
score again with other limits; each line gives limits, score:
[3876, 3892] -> 3877.38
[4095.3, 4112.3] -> 4110.92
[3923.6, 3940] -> 3924.09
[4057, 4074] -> 4058.25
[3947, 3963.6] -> 3951.29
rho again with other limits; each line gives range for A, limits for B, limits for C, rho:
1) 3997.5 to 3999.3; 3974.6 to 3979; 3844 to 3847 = -338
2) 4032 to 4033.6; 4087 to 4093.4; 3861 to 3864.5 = -365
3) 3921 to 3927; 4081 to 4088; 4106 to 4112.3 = -233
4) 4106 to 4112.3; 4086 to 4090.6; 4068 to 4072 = -259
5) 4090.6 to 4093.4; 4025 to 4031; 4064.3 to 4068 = -336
